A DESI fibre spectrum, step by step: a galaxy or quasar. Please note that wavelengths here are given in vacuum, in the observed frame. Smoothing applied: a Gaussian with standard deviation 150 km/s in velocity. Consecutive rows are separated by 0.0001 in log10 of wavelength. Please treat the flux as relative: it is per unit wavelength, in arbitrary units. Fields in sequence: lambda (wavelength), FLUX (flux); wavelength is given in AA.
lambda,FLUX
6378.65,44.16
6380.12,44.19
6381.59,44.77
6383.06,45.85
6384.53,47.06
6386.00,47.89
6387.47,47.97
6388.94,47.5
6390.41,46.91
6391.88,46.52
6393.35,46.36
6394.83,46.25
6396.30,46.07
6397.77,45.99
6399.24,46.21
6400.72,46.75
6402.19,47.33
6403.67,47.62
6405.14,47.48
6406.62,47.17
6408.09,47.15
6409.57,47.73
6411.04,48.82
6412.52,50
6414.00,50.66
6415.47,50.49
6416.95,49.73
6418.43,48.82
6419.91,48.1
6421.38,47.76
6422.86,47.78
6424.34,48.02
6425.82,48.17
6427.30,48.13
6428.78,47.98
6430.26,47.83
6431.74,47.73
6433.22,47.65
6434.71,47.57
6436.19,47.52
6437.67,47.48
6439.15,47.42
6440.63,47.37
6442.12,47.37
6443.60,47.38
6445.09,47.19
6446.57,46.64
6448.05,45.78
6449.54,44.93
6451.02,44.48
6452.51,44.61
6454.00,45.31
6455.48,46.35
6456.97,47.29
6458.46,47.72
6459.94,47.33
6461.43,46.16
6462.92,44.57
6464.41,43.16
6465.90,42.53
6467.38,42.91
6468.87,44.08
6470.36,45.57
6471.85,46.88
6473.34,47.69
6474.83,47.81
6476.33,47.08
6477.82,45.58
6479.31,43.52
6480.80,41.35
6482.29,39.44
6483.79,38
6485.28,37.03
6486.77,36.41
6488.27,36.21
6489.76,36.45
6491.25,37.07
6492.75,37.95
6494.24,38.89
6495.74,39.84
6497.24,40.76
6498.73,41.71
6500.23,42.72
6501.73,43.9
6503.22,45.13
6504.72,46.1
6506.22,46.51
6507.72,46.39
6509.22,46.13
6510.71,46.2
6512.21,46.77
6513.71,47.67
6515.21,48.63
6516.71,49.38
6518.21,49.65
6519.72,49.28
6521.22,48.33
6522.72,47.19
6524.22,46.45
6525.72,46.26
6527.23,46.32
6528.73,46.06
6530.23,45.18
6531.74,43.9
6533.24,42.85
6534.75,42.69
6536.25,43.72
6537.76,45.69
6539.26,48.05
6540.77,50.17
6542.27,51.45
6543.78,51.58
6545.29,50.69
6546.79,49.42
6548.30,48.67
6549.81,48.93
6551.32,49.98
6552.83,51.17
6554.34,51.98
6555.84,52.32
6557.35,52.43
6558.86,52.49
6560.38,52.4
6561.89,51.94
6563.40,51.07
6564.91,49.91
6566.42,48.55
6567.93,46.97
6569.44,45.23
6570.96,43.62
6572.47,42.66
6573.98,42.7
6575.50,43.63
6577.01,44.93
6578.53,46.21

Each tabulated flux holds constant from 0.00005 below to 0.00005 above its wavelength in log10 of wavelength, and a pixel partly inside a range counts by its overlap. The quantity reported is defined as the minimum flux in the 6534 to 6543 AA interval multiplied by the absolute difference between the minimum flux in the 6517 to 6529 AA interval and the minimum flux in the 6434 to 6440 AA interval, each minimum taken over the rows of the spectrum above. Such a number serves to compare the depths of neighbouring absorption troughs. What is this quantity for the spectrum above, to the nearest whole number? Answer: 58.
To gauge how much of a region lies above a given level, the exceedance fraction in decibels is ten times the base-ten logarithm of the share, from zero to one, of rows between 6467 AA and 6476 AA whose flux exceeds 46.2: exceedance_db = -3.0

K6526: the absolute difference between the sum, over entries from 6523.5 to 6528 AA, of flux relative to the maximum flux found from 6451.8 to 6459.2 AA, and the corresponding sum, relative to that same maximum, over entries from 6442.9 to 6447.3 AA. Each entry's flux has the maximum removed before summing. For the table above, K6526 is 2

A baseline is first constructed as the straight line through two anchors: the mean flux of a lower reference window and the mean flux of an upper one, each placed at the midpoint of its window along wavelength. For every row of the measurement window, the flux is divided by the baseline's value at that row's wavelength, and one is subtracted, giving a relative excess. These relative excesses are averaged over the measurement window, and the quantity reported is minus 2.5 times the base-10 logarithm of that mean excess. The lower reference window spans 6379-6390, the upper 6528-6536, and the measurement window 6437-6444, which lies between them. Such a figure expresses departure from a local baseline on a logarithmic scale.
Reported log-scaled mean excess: 3.5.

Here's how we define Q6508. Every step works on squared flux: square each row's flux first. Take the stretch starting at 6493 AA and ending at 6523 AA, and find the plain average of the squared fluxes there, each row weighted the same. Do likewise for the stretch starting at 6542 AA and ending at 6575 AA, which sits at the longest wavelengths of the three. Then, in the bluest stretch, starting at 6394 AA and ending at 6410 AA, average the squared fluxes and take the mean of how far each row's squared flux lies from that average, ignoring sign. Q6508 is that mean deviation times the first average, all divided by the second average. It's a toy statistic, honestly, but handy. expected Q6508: 46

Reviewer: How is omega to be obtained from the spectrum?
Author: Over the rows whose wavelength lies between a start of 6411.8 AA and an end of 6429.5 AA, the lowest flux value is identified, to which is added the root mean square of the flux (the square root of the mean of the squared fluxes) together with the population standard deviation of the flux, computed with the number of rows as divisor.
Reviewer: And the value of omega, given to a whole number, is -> 98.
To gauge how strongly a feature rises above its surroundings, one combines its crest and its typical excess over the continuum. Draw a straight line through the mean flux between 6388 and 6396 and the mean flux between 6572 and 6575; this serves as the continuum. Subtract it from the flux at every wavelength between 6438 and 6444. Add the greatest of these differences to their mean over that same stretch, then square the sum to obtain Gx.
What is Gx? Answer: 13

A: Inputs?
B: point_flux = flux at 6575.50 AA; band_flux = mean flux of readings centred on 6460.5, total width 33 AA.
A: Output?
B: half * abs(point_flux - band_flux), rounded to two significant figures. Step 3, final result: 1.1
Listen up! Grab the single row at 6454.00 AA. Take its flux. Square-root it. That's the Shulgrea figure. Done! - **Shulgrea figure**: 6.73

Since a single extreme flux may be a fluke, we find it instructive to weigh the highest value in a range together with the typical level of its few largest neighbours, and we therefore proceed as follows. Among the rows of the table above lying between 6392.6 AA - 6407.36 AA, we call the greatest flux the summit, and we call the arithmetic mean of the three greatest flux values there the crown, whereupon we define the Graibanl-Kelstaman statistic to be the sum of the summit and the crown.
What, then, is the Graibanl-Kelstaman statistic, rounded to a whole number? 95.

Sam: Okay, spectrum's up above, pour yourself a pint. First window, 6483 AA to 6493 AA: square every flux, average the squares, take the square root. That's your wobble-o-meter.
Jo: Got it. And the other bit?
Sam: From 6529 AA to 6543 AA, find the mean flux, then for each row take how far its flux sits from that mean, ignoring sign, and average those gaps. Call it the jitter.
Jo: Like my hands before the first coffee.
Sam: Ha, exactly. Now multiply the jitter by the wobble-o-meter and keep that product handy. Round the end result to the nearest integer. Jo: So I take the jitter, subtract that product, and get -94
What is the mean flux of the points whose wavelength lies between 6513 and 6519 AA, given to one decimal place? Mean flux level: 48.8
